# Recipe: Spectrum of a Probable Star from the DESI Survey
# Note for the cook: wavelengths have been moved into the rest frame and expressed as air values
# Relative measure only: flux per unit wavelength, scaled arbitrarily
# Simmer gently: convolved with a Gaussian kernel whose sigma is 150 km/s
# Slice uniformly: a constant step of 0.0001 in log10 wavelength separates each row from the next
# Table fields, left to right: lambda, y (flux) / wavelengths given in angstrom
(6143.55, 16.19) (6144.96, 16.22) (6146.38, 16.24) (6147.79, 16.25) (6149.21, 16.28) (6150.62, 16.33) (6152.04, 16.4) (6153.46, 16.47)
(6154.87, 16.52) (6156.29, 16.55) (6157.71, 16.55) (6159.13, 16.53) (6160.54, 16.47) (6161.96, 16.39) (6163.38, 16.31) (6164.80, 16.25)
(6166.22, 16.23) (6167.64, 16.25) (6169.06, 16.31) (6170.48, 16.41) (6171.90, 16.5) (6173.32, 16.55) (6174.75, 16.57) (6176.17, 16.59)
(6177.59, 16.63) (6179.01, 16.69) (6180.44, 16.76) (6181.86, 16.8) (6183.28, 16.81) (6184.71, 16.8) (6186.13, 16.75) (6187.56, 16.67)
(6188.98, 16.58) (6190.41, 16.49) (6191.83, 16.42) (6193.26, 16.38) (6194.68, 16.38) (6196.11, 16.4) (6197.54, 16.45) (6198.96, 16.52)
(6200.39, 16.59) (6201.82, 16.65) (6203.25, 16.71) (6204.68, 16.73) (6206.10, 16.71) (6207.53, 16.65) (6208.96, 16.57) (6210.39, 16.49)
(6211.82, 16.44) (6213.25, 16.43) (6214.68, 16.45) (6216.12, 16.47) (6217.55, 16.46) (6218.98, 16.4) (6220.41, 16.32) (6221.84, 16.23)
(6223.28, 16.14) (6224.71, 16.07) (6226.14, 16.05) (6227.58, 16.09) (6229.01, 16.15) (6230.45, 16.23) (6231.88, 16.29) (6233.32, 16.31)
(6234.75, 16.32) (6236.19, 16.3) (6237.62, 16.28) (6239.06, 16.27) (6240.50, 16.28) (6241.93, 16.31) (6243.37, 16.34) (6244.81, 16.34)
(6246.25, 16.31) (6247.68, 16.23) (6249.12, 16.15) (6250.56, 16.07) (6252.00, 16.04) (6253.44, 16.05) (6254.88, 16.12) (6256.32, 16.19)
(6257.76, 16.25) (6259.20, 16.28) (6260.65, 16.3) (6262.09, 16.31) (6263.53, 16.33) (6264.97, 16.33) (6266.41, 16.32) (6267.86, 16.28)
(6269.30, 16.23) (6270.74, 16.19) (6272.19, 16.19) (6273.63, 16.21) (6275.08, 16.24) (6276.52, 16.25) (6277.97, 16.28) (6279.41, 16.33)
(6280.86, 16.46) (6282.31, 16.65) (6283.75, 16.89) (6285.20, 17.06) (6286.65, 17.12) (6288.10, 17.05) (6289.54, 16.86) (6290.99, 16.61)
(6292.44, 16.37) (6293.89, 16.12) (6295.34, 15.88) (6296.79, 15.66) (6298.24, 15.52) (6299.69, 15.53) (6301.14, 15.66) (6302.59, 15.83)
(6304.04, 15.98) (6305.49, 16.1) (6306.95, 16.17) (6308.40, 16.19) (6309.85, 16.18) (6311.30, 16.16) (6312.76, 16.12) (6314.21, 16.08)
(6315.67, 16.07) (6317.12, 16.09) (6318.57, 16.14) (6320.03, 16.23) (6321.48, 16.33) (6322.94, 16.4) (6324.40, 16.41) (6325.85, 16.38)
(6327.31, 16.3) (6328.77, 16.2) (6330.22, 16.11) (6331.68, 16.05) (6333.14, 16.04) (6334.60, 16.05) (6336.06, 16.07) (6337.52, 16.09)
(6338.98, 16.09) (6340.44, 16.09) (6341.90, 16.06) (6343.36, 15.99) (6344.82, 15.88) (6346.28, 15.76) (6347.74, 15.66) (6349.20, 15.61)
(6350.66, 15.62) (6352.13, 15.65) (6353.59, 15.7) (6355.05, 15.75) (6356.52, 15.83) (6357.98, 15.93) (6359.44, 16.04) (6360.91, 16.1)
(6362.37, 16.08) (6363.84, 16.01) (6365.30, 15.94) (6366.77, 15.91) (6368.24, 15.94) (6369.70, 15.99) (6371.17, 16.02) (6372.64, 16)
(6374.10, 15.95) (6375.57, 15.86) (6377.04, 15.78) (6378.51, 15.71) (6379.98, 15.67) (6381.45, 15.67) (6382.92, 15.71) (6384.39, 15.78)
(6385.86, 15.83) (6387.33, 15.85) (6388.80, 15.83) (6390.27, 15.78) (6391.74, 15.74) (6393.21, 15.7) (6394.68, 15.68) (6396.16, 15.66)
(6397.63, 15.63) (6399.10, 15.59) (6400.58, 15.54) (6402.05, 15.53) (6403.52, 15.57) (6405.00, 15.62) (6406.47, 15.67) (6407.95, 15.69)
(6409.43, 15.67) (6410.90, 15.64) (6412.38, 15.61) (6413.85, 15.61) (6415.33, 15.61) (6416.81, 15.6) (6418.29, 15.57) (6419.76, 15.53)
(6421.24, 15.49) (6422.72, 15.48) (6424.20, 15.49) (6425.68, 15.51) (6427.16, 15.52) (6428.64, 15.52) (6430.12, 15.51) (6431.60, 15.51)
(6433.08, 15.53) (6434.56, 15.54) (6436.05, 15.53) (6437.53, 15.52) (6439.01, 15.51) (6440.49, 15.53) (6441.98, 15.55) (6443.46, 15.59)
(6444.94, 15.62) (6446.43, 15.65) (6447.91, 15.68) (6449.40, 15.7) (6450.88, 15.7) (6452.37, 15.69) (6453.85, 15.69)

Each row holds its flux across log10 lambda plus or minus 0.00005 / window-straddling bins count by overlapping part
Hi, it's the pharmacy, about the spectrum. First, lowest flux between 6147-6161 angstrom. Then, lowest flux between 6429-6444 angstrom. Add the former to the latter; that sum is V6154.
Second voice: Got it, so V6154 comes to 31.8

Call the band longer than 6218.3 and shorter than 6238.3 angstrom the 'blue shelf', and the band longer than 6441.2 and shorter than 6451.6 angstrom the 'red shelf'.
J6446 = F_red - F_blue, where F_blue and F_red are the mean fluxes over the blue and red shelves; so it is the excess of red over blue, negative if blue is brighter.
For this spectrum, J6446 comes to -0.59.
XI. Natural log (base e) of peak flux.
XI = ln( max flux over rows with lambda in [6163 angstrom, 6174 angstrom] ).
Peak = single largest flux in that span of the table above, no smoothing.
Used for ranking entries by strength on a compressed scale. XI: 2.81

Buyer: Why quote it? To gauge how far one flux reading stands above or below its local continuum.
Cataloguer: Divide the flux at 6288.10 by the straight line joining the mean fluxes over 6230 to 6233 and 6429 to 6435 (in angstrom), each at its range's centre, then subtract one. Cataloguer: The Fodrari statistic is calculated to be 0.062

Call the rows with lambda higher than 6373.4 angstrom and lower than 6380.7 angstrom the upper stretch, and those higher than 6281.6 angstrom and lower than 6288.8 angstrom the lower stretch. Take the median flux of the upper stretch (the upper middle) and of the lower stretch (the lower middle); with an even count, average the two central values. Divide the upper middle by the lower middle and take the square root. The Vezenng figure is 0.962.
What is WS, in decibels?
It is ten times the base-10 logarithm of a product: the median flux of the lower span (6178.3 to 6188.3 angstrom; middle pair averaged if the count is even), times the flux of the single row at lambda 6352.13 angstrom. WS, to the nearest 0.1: 24.2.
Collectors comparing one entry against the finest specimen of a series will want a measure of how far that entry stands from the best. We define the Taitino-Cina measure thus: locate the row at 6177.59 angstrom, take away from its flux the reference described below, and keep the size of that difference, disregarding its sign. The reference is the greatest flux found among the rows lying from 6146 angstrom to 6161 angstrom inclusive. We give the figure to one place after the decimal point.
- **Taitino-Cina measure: 0.1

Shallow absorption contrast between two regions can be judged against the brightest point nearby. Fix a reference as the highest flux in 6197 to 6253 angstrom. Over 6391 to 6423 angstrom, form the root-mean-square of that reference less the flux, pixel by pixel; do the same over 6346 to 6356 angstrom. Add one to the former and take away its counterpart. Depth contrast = 1.07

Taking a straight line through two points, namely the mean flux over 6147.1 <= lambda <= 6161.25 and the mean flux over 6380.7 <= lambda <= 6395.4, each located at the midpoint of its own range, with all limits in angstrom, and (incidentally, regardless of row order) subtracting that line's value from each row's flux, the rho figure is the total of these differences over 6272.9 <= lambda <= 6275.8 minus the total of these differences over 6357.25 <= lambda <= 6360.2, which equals 0.0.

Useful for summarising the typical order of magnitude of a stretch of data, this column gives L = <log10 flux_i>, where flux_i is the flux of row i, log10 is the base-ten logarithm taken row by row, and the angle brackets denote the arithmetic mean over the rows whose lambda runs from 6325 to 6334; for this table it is 1.21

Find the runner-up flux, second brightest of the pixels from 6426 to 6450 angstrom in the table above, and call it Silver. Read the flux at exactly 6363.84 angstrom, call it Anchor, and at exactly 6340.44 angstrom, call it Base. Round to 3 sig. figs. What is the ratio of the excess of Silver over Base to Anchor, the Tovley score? -0.0256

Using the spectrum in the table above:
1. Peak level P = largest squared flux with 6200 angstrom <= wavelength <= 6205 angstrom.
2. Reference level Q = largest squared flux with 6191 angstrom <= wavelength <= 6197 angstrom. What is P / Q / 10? 0.104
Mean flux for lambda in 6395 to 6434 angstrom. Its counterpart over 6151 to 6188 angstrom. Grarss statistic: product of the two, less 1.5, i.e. 256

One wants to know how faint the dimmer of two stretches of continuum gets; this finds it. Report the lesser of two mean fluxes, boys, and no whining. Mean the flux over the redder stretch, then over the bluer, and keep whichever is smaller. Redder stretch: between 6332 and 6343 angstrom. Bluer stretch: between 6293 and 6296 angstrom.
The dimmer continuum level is 16.0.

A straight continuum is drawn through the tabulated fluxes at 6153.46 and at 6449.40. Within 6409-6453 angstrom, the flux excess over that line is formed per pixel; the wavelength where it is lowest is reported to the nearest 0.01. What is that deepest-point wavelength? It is 6422.72 angstrom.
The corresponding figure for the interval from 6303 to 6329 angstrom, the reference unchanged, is 6304.04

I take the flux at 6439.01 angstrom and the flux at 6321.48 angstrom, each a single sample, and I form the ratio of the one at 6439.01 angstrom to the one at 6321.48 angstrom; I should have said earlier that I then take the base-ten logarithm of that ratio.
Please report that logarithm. -0.022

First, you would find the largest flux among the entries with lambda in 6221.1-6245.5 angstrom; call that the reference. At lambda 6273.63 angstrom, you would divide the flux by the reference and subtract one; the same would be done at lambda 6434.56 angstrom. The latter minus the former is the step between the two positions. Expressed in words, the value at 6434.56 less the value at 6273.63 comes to -0.041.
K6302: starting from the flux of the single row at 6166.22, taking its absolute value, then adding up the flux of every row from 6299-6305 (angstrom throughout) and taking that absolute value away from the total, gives 46.8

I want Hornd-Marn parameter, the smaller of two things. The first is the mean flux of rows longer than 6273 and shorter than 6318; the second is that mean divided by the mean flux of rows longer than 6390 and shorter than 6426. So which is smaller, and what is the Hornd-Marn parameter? 1.041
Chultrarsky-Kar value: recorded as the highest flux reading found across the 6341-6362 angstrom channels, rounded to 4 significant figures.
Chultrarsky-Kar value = 16.10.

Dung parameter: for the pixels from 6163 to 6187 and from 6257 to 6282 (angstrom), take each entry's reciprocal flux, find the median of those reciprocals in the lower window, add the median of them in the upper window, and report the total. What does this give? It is 0.122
